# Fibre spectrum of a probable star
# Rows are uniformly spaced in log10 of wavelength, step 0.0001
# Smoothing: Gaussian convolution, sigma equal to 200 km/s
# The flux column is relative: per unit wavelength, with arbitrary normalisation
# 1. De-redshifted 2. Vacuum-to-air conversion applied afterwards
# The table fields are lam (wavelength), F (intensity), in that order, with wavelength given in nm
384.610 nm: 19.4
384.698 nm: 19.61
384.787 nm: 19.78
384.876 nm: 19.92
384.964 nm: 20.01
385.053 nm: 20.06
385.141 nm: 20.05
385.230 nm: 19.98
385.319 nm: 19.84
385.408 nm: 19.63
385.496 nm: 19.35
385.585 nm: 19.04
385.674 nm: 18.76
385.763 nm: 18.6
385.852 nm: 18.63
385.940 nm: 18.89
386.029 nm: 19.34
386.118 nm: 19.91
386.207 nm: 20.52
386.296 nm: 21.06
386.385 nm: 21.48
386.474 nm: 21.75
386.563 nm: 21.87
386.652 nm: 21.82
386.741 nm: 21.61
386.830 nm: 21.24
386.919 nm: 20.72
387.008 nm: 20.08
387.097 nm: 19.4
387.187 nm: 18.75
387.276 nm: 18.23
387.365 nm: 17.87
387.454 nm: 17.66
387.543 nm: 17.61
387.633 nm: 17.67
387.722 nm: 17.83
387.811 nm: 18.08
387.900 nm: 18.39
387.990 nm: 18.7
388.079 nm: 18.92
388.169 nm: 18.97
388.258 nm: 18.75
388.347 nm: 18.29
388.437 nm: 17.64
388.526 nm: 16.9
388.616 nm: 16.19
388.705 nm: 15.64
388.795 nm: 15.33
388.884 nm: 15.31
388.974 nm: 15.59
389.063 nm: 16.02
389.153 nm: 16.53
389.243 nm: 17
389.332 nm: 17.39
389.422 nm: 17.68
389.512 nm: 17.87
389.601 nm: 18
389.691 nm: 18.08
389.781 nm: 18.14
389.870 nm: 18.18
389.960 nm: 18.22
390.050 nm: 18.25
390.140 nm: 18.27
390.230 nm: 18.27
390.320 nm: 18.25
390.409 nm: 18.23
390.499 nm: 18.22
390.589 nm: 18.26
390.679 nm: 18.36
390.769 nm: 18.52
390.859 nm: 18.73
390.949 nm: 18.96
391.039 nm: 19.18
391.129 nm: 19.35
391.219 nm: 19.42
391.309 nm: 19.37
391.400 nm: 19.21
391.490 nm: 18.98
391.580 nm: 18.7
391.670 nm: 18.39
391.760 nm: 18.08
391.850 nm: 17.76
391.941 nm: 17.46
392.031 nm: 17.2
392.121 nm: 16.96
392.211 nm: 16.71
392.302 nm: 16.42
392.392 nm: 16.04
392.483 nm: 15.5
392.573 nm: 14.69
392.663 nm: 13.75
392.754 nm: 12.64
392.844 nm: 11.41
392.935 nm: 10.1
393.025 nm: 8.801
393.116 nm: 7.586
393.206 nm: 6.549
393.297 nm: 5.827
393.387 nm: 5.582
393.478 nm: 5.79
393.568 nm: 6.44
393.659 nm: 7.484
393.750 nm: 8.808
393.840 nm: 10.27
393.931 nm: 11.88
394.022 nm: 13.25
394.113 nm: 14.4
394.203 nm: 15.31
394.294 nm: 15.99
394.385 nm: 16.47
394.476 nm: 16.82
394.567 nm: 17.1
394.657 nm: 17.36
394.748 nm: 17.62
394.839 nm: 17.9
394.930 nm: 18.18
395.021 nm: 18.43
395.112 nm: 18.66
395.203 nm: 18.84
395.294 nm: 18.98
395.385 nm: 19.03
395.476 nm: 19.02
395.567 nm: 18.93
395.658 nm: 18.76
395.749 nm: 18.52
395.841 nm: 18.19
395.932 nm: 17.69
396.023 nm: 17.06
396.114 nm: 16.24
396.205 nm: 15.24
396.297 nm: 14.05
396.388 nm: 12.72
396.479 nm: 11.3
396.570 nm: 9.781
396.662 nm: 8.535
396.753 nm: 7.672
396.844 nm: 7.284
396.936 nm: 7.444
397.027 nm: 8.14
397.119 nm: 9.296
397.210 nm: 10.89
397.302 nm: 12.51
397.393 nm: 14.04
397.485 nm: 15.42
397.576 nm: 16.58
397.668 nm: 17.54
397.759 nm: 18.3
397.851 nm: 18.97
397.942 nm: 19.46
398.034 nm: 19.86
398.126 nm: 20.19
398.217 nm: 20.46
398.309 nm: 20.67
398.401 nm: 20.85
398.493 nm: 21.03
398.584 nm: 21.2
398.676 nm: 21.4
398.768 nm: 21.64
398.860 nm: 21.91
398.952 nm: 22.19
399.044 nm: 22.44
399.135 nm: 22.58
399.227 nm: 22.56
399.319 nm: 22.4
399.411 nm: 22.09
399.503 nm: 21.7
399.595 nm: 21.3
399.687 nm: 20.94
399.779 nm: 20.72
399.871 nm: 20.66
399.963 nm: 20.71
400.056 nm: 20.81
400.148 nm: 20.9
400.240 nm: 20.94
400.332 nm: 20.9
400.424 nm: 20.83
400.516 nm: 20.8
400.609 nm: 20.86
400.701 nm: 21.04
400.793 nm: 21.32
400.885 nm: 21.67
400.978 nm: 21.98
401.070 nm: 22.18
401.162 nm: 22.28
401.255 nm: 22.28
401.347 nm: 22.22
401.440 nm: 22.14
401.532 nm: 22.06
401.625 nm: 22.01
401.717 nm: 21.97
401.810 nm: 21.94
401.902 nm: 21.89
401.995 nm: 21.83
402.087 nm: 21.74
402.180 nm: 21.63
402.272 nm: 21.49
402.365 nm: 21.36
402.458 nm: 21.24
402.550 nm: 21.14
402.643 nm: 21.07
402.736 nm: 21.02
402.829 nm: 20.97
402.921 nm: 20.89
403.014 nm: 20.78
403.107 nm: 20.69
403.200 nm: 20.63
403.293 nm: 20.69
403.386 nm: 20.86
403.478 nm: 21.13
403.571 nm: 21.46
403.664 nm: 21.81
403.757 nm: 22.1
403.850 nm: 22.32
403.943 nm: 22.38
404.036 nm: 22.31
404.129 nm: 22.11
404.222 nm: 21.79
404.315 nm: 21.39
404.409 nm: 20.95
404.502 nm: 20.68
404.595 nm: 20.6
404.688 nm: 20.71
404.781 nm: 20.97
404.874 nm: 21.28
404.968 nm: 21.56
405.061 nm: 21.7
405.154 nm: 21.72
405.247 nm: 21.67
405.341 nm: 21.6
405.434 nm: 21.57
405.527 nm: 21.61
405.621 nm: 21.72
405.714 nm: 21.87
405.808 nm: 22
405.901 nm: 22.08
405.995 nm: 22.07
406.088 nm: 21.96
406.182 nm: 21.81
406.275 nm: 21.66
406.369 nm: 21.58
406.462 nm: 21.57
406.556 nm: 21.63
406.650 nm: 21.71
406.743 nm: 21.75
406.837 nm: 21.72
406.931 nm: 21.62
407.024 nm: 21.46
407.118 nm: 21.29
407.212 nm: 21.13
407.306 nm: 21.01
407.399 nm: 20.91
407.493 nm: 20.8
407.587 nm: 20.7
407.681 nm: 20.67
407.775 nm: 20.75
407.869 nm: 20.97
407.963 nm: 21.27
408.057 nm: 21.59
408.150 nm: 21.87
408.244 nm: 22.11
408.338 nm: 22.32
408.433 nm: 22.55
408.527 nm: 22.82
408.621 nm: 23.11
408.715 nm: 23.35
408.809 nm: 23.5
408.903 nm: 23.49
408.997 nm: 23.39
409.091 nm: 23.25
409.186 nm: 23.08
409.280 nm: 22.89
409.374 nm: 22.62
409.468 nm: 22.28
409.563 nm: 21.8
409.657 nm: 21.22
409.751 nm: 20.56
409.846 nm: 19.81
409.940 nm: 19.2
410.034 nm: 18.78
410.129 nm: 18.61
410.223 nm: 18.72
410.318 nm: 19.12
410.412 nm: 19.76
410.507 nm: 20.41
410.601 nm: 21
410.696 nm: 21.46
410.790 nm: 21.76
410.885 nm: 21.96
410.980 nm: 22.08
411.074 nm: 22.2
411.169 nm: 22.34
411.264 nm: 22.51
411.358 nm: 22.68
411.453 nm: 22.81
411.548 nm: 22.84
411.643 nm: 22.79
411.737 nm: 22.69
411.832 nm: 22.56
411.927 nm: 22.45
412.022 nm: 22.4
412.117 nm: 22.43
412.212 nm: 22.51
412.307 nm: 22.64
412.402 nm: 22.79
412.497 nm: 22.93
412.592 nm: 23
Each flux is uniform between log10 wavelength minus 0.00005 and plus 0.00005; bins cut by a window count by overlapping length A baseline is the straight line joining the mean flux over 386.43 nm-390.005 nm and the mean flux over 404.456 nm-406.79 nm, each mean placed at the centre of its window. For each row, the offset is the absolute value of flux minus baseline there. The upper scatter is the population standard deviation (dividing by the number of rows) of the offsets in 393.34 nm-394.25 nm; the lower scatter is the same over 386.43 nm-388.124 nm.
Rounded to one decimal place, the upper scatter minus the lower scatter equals 1.9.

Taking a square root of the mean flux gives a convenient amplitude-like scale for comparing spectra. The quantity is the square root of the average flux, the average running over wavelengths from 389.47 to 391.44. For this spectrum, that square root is 4.3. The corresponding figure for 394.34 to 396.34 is 4.2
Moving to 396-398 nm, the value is 3.6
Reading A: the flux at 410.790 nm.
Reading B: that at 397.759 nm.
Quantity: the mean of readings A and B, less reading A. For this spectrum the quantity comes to -1.73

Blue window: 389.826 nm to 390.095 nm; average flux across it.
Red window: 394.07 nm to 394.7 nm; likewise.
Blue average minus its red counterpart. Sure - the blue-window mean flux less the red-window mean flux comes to 2.0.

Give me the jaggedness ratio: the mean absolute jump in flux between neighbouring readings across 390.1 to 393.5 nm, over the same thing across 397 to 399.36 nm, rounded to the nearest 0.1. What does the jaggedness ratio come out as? 0.7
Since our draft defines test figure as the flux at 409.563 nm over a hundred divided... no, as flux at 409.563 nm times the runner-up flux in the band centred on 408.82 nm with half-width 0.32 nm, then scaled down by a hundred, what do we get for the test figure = 5.12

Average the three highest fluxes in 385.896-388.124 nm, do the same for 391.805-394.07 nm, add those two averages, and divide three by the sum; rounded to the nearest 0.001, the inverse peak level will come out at 0.076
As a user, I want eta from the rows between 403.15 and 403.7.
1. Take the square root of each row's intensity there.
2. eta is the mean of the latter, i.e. 4.59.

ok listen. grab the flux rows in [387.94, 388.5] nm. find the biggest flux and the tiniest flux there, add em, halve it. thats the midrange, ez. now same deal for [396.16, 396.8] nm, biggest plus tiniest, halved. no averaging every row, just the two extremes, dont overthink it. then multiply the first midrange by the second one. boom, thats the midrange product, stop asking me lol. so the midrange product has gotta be 210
